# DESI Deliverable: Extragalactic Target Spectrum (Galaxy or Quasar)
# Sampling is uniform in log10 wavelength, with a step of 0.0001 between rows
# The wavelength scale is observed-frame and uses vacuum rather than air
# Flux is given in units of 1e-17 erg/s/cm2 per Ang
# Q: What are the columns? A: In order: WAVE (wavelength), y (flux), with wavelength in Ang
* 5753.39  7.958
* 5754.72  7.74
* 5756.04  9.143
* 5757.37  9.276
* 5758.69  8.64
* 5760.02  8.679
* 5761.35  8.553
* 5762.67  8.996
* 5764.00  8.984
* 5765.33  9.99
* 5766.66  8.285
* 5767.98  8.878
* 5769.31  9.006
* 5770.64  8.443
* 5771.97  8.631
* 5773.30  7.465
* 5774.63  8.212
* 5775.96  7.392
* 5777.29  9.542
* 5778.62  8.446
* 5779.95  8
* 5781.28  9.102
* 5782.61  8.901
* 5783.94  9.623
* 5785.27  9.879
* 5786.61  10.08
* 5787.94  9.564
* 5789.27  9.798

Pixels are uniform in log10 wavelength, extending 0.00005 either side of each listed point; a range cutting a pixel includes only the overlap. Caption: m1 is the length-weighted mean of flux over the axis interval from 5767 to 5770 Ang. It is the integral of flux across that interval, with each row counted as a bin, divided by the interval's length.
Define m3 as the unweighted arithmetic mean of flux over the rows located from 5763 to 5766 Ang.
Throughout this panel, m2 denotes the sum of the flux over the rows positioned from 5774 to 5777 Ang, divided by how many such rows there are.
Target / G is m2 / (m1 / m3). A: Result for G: 8.3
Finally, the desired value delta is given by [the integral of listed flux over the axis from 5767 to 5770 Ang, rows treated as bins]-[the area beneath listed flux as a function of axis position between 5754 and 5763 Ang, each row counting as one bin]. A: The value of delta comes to -52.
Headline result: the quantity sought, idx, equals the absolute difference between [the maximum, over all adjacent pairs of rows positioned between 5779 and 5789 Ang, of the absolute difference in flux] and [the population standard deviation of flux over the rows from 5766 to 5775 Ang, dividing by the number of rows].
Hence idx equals 0.6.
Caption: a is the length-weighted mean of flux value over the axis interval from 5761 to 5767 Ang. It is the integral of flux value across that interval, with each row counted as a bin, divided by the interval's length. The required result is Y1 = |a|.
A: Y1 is 9.02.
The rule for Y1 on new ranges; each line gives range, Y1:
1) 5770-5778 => 8.28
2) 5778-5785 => 8.89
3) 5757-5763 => 8.81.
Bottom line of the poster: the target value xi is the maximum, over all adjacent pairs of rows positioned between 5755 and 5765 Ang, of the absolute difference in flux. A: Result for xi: 0.64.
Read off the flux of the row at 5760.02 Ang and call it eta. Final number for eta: 8.679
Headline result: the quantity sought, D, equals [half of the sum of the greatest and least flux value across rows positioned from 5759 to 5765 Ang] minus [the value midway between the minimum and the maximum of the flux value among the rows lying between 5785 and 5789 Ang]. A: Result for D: -1.0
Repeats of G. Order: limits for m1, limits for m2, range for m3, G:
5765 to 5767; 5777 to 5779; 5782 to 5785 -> 9.1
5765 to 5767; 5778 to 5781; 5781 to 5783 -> 8.1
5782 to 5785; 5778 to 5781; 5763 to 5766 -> 8.3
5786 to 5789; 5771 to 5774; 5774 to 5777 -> 6.4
